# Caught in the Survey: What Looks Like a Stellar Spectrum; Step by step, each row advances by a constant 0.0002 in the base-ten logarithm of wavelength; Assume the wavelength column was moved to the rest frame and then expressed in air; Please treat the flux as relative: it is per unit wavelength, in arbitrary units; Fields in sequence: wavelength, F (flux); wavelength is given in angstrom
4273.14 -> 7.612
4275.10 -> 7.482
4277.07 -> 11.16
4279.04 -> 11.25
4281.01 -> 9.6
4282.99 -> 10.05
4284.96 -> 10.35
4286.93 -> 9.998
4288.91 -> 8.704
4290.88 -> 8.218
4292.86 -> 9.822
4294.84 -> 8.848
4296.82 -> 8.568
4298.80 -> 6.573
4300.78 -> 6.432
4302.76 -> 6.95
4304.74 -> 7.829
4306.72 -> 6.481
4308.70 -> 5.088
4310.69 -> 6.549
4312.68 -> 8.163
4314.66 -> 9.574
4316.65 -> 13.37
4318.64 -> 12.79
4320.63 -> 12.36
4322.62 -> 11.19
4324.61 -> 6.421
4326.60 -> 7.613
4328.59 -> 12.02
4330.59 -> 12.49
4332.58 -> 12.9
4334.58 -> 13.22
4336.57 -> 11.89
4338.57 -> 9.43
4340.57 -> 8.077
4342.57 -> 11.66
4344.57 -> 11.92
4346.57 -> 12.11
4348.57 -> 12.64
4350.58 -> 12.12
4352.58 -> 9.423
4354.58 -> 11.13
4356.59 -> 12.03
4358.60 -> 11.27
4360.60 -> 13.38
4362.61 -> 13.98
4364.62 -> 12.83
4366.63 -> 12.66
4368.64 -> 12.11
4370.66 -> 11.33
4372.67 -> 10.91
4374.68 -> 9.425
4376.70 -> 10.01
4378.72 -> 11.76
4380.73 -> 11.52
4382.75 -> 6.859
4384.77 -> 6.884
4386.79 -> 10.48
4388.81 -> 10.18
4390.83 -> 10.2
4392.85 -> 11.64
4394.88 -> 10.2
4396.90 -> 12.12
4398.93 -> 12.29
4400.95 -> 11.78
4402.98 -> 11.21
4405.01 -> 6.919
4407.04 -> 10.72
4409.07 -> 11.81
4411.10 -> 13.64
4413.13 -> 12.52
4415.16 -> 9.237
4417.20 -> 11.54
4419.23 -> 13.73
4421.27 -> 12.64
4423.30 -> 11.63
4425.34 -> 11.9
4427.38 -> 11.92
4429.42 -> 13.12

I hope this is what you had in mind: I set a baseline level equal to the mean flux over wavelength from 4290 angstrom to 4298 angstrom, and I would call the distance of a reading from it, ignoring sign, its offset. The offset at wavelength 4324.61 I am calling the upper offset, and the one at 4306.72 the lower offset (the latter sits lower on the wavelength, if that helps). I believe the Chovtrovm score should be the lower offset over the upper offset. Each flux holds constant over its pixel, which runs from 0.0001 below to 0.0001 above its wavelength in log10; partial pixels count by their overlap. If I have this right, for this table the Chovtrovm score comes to 1.0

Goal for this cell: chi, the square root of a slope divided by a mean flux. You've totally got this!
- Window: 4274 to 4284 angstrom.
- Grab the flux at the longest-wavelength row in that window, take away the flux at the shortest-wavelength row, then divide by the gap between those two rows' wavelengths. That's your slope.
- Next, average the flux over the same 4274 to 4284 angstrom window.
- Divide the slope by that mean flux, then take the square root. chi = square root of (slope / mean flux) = 0.18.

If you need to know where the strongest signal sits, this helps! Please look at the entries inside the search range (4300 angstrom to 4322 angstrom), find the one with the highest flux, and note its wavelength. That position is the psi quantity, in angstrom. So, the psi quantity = 4316.65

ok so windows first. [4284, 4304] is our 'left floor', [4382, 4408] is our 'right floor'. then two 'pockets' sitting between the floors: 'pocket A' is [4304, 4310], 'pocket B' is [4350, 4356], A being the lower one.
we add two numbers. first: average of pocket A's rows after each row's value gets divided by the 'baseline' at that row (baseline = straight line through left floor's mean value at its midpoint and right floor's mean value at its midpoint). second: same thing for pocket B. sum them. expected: 1.90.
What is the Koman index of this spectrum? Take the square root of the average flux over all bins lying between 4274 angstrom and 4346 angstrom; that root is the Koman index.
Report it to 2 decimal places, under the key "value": 3.10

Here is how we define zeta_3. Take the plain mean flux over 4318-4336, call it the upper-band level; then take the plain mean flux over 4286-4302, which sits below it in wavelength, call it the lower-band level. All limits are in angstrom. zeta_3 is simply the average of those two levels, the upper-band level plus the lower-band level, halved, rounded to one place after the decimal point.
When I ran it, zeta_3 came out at 9.8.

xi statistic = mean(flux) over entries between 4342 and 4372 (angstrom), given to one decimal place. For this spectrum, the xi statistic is 12.0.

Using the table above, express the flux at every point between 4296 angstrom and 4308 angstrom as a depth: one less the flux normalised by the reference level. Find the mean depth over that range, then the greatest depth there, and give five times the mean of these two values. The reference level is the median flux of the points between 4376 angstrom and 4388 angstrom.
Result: 1.7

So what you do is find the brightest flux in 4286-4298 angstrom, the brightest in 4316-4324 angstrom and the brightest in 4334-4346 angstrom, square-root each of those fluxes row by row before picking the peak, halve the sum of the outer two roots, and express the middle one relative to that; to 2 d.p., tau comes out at 1.08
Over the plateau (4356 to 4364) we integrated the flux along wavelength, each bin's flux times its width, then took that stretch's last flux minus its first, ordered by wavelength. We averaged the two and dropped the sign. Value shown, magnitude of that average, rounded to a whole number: 52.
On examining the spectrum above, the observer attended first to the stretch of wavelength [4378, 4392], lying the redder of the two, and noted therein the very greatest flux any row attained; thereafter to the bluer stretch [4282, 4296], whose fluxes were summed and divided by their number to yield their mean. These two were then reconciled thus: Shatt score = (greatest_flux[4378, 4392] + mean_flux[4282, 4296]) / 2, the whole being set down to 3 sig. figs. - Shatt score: 10.6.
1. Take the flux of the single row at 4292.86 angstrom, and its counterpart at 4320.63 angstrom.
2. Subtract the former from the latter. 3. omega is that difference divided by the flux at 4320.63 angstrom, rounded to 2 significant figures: 0.21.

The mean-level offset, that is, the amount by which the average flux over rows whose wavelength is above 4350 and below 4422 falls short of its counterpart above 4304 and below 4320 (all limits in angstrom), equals -2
